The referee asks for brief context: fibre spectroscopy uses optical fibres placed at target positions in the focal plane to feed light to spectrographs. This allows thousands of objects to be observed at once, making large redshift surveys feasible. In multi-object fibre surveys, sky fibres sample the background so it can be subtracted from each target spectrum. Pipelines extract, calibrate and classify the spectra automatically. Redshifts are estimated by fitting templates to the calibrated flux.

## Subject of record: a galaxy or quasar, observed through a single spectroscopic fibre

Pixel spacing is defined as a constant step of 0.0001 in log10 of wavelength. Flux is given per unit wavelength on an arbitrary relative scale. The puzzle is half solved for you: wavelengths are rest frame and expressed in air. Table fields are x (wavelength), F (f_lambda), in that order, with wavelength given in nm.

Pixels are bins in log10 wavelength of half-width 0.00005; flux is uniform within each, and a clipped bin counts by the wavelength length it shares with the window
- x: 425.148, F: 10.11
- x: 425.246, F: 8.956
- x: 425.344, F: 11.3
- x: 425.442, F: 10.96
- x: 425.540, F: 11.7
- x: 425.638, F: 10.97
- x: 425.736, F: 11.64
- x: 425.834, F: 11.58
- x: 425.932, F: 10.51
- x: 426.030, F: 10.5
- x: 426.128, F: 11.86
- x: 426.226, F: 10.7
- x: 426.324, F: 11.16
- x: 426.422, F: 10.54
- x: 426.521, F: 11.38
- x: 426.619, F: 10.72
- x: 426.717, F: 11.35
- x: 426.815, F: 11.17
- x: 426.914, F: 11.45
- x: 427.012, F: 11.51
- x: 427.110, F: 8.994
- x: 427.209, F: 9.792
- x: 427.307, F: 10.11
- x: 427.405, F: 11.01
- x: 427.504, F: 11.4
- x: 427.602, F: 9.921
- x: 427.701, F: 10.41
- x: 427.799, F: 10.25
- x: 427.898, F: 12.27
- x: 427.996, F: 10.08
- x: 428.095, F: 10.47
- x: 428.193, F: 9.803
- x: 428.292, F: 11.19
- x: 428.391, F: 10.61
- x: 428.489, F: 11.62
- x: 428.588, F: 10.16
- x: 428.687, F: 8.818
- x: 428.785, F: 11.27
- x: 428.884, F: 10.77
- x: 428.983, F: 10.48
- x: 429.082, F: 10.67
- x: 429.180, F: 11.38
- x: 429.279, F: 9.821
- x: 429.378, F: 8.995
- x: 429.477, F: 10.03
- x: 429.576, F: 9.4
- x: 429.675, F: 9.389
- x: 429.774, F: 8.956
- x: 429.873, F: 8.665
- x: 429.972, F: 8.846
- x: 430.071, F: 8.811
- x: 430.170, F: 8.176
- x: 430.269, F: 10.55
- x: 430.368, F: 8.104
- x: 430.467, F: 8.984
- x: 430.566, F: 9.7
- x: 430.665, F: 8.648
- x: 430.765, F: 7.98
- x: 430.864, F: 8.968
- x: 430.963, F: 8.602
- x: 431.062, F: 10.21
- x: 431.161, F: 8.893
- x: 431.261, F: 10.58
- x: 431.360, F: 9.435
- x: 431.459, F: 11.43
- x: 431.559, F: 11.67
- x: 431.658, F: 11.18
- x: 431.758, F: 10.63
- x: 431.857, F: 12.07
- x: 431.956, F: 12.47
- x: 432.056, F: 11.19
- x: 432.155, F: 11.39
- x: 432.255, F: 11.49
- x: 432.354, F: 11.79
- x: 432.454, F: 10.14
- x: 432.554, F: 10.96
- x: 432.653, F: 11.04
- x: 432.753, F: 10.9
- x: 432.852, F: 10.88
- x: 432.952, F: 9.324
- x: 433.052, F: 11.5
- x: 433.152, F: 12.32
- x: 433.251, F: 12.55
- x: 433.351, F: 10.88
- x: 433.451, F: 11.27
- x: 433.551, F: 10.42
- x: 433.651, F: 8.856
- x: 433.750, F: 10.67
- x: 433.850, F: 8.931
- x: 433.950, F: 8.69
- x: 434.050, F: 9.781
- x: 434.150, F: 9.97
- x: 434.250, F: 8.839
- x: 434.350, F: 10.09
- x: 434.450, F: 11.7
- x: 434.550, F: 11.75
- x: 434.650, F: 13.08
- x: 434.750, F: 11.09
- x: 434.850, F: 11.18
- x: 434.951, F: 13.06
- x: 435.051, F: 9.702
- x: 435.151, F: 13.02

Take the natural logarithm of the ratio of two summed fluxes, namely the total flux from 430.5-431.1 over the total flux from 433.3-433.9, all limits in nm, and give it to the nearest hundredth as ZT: -0.12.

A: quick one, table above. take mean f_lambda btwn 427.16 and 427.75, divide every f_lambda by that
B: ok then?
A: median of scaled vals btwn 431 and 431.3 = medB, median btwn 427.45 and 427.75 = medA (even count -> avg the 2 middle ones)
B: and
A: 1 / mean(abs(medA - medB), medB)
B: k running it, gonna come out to 2.01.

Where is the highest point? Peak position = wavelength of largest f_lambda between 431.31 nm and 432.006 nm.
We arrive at 431.956 nm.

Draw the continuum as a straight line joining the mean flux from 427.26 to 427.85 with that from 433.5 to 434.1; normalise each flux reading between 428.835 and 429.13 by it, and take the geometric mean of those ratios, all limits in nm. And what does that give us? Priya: 1.03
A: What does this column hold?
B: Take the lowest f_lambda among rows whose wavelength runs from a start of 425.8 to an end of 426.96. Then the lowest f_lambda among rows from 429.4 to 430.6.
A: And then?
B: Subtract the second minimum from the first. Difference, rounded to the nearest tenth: 2.4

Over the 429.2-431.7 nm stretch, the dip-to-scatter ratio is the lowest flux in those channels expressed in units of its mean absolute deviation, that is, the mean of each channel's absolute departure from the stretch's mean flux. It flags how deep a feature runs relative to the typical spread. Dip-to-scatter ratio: 9.8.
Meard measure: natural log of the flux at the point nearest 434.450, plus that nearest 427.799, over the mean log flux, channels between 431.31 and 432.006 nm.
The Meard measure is 1.98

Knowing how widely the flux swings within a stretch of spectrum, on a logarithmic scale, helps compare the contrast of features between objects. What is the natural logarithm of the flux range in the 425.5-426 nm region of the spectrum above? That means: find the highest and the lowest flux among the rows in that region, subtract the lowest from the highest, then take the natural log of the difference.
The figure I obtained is 0.17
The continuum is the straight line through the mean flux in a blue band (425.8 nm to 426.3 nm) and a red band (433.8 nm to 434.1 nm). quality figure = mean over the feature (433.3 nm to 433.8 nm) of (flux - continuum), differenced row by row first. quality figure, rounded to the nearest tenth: 1.2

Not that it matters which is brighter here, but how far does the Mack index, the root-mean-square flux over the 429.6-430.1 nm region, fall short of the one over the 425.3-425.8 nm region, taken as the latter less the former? 2.4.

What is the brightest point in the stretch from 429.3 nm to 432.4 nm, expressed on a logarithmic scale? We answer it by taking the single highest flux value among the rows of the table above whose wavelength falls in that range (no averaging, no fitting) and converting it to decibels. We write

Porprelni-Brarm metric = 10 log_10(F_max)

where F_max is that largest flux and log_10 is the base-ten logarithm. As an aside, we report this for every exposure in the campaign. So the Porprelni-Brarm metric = 11.0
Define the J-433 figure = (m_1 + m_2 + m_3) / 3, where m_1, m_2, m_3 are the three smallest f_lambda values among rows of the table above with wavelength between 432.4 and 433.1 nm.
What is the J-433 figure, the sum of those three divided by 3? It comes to 10.1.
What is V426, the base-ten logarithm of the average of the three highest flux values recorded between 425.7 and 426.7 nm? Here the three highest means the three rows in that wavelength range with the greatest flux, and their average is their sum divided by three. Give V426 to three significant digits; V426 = 1.07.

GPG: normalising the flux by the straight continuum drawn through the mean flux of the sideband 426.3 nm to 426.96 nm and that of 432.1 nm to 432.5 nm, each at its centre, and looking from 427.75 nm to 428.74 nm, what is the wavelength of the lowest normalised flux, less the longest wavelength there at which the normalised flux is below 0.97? 0.00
